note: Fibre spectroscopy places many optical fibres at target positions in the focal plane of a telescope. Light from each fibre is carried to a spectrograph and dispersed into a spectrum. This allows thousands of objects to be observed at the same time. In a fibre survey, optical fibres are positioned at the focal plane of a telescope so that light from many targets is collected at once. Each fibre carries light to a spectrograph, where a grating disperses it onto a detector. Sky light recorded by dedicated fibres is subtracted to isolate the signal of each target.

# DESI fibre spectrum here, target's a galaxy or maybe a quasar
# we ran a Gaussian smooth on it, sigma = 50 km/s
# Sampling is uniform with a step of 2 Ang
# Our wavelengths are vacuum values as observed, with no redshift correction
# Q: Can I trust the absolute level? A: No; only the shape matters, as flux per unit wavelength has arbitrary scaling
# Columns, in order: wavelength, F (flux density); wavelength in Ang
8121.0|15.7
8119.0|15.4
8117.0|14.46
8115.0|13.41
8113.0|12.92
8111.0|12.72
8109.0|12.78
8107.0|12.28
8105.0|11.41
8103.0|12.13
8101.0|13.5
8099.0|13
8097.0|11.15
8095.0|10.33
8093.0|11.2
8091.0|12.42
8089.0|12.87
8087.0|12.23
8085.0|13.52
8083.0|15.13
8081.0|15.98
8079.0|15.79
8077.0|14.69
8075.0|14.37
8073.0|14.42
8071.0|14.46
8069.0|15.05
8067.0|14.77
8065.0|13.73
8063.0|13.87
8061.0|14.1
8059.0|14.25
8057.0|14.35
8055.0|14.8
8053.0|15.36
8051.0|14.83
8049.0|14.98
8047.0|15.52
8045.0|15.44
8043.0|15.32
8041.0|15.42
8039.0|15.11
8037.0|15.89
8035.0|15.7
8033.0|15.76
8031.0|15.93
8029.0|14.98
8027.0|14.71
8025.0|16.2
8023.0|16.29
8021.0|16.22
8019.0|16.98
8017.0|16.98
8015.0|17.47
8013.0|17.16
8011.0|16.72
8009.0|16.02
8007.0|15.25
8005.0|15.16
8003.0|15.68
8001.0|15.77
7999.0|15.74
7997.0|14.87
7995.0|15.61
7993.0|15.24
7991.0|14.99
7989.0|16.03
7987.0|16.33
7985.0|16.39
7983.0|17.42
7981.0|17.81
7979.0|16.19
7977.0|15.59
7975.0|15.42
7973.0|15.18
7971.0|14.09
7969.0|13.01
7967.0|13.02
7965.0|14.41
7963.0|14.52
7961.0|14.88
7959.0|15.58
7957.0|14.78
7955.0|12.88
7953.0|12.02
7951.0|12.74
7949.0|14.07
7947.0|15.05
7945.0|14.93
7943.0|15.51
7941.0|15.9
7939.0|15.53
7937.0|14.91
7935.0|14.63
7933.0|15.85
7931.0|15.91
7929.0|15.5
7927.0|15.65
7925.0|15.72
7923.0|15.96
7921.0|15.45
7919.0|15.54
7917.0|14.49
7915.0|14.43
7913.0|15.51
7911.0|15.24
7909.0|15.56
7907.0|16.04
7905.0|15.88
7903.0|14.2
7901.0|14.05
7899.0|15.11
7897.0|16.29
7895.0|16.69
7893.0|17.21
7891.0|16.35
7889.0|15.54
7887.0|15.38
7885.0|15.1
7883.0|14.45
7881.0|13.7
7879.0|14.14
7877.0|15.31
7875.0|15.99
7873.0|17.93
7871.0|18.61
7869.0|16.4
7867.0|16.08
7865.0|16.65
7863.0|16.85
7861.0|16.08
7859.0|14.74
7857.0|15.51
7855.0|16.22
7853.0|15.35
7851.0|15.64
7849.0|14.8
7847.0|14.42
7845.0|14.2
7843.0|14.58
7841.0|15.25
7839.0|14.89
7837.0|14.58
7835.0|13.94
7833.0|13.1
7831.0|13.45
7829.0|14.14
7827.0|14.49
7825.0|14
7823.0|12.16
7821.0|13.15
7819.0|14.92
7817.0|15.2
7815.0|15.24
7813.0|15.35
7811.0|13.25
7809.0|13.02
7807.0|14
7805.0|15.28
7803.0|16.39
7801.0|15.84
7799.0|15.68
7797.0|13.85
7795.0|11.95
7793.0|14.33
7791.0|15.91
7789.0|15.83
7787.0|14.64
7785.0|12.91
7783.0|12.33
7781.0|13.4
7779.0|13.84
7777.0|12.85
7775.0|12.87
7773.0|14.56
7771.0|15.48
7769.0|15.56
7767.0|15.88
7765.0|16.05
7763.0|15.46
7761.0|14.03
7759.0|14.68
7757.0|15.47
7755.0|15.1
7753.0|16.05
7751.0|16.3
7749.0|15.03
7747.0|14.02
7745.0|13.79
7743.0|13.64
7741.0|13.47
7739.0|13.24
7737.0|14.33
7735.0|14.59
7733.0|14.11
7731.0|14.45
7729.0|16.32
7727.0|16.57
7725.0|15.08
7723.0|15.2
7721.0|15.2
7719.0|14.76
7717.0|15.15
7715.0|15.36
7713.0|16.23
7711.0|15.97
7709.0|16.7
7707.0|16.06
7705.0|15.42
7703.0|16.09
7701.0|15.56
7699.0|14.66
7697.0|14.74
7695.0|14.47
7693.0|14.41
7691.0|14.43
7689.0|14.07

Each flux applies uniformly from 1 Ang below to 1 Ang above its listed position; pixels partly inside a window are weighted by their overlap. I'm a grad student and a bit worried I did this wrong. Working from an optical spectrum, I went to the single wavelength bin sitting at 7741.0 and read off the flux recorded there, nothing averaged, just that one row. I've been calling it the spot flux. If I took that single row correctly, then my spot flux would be 13.47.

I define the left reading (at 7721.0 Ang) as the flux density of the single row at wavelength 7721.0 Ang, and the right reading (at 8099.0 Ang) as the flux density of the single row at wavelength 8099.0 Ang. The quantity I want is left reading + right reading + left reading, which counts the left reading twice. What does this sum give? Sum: 43.4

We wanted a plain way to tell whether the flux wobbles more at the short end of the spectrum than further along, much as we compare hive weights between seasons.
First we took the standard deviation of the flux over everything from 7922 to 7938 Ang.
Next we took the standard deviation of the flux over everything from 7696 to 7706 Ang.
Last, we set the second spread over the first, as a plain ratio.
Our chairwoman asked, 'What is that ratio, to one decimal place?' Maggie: 1.2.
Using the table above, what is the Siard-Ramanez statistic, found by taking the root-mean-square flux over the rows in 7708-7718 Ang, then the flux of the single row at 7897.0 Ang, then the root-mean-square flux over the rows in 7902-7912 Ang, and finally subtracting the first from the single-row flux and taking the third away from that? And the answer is -15.0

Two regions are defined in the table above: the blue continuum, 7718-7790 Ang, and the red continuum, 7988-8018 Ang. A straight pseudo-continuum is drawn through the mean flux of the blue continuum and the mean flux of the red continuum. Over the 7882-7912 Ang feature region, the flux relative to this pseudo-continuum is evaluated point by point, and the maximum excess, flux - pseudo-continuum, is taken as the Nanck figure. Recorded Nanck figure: 1.9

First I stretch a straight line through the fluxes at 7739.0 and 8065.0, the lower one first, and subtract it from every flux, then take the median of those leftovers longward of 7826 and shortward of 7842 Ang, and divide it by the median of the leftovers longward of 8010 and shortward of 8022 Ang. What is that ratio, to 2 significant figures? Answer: 0.28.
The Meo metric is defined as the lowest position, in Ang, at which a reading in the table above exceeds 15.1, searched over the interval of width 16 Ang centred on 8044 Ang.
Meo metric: 8037.0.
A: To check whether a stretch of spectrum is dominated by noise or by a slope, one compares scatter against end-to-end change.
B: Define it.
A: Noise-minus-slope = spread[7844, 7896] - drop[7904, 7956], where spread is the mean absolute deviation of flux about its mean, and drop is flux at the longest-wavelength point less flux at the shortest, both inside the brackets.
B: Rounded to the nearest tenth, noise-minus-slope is 3.9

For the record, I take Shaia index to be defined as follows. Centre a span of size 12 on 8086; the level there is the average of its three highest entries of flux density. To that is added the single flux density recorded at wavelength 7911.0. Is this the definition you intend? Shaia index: 30.1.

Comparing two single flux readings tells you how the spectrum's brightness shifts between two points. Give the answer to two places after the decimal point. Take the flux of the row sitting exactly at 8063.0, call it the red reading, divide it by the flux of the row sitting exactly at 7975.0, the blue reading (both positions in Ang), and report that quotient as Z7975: 0.90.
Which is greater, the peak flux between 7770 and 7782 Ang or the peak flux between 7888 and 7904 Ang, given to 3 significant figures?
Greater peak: 17.2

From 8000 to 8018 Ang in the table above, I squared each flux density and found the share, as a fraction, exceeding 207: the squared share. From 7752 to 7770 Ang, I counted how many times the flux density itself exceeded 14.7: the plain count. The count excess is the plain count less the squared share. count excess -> 6.0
